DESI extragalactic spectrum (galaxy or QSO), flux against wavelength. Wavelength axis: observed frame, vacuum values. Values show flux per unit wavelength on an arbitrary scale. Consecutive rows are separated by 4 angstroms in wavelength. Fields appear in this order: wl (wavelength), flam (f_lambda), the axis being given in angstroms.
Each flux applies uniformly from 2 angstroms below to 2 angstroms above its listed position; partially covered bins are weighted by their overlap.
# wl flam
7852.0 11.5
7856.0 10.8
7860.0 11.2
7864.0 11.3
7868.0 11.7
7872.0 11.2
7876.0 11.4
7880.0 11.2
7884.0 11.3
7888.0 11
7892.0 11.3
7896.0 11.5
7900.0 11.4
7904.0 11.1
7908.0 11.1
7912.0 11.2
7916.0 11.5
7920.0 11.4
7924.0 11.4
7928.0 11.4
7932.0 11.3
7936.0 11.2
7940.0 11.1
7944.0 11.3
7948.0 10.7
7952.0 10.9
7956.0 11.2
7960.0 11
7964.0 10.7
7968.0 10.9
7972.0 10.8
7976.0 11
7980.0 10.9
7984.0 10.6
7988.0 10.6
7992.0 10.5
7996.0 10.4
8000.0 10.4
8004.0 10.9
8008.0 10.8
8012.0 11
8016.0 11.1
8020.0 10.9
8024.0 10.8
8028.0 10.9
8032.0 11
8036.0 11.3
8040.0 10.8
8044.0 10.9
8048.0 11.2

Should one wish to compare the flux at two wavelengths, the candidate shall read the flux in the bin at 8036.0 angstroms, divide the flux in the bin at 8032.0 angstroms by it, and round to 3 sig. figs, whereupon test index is 0.973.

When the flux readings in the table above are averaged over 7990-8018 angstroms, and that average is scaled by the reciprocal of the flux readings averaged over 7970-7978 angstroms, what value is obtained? 0.984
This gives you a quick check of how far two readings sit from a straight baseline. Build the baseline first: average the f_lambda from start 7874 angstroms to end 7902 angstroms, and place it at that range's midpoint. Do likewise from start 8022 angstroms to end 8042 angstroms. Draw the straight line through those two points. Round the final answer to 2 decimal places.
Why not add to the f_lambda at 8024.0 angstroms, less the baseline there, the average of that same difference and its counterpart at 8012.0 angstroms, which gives -0.27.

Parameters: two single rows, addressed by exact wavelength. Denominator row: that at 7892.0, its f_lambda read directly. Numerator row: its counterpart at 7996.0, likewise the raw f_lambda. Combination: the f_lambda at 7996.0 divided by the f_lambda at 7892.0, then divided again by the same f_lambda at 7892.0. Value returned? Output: 0.081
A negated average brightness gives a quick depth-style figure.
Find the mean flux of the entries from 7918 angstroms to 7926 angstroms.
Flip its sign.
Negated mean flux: -11.4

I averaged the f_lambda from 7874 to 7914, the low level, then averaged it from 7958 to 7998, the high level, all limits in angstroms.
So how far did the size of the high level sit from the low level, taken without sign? 0.5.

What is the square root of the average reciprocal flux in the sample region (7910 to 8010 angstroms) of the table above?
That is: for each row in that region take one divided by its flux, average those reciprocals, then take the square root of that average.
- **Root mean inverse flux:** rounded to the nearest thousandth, 0.302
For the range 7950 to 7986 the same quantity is 0.303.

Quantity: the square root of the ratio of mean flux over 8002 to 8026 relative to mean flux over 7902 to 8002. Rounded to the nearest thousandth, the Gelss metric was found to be 0.997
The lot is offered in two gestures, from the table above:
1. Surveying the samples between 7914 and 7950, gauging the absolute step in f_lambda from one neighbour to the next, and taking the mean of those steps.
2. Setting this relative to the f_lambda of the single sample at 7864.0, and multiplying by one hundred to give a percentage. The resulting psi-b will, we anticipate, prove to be 1.33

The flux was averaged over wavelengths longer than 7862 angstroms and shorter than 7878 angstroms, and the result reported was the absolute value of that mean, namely 11.4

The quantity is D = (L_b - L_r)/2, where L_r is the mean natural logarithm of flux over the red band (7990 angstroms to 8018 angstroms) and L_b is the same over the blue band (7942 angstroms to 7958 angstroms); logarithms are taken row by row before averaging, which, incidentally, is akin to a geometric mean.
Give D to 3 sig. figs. 0.0137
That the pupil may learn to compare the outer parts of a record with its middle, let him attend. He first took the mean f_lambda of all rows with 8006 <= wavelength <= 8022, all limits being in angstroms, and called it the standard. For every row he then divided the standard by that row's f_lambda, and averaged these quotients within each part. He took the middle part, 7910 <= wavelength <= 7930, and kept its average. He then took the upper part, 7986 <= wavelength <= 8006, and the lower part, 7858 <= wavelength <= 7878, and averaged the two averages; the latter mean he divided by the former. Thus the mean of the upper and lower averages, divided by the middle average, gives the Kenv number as 1.04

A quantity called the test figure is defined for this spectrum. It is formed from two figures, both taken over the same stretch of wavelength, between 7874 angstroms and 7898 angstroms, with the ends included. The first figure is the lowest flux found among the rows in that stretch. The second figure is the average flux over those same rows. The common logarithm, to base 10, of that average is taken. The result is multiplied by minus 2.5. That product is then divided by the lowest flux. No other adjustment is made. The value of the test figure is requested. -0.239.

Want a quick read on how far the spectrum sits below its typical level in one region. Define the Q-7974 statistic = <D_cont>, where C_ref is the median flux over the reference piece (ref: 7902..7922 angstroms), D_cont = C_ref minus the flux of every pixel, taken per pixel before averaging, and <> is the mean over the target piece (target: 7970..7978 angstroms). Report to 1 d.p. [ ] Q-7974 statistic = 0.3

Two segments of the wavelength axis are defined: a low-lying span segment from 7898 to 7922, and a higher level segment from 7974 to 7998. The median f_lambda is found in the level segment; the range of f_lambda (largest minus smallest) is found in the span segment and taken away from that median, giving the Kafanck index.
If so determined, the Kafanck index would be 10.2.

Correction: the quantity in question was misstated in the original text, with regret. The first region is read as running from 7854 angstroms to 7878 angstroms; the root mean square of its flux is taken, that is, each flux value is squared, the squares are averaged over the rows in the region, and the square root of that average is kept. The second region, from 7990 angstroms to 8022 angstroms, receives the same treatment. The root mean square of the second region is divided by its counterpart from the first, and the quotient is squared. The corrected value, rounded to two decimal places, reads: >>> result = 0.91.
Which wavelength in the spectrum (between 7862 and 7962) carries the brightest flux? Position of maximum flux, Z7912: 7868.0 angstroms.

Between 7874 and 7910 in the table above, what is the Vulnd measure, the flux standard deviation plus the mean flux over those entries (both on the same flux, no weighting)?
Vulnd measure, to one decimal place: 11.4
